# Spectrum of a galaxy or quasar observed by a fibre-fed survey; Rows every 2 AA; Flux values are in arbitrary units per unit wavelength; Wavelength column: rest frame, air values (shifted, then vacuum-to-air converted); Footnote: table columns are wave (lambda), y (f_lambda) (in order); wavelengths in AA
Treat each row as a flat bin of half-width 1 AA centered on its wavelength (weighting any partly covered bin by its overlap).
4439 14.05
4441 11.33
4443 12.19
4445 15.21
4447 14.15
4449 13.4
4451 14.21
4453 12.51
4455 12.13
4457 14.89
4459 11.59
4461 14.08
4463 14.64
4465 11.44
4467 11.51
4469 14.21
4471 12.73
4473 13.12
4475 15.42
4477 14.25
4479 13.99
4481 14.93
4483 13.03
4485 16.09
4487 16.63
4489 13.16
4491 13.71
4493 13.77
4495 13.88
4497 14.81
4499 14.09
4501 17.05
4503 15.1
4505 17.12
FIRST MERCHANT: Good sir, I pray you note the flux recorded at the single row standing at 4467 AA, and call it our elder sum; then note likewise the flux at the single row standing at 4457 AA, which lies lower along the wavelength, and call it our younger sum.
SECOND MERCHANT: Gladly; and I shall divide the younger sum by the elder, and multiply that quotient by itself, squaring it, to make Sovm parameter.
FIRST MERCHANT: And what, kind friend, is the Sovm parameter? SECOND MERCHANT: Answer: 1.67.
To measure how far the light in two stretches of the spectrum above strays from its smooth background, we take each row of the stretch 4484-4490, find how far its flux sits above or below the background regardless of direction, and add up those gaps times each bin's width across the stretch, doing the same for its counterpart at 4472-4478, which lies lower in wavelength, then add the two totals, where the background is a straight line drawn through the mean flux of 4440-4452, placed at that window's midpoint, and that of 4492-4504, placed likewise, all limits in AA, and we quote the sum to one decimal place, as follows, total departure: 14.9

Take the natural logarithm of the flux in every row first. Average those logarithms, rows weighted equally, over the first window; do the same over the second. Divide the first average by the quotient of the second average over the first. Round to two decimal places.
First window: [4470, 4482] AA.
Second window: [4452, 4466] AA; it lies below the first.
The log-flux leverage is 2.72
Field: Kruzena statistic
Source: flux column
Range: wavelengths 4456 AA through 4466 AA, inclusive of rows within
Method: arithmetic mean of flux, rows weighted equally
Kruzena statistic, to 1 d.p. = 13.3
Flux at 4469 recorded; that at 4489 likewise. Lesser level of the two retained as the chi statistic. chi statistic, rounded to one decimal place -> 13.2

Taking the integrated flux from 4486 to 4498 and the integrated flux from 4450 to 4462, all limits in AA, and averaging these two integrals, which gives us 165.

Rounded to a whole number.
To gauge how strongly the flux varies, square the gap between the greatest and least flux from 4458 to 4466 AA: 10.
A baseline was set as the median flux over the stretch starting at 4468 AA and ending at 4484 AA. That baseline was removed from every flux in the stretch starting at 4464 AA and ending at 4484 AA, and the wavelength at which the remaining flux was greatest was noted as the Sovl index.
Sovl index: 4475 AA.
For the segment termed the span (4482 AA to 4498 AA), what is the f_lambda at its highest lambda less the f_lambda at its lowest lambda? 1.8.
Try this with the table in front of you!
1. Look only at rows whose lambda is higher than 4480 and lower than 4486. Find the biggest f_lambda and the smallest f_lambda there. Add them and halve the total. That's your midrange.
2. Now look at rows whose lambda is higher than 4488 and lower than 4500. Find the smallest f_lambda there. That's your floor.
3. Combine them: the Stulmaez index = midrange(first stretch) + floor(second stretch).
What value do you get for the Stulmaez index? 27.7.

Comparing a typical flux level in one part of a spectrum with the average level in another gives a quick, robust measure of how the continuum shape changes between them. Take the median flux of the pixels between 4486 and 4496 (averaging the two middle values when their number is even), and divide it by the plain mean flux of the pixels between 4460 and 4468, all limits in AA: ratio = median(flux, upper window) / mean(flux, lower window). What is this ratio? 1.07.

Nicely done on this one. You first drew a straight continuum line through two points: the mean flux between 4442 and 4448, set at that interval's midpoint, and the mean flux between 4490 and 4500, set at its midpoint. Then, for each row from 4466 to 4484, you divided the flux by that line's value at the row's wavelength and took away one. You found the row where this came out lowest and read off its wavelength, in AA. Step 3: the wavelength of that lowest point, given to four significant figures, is 4467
